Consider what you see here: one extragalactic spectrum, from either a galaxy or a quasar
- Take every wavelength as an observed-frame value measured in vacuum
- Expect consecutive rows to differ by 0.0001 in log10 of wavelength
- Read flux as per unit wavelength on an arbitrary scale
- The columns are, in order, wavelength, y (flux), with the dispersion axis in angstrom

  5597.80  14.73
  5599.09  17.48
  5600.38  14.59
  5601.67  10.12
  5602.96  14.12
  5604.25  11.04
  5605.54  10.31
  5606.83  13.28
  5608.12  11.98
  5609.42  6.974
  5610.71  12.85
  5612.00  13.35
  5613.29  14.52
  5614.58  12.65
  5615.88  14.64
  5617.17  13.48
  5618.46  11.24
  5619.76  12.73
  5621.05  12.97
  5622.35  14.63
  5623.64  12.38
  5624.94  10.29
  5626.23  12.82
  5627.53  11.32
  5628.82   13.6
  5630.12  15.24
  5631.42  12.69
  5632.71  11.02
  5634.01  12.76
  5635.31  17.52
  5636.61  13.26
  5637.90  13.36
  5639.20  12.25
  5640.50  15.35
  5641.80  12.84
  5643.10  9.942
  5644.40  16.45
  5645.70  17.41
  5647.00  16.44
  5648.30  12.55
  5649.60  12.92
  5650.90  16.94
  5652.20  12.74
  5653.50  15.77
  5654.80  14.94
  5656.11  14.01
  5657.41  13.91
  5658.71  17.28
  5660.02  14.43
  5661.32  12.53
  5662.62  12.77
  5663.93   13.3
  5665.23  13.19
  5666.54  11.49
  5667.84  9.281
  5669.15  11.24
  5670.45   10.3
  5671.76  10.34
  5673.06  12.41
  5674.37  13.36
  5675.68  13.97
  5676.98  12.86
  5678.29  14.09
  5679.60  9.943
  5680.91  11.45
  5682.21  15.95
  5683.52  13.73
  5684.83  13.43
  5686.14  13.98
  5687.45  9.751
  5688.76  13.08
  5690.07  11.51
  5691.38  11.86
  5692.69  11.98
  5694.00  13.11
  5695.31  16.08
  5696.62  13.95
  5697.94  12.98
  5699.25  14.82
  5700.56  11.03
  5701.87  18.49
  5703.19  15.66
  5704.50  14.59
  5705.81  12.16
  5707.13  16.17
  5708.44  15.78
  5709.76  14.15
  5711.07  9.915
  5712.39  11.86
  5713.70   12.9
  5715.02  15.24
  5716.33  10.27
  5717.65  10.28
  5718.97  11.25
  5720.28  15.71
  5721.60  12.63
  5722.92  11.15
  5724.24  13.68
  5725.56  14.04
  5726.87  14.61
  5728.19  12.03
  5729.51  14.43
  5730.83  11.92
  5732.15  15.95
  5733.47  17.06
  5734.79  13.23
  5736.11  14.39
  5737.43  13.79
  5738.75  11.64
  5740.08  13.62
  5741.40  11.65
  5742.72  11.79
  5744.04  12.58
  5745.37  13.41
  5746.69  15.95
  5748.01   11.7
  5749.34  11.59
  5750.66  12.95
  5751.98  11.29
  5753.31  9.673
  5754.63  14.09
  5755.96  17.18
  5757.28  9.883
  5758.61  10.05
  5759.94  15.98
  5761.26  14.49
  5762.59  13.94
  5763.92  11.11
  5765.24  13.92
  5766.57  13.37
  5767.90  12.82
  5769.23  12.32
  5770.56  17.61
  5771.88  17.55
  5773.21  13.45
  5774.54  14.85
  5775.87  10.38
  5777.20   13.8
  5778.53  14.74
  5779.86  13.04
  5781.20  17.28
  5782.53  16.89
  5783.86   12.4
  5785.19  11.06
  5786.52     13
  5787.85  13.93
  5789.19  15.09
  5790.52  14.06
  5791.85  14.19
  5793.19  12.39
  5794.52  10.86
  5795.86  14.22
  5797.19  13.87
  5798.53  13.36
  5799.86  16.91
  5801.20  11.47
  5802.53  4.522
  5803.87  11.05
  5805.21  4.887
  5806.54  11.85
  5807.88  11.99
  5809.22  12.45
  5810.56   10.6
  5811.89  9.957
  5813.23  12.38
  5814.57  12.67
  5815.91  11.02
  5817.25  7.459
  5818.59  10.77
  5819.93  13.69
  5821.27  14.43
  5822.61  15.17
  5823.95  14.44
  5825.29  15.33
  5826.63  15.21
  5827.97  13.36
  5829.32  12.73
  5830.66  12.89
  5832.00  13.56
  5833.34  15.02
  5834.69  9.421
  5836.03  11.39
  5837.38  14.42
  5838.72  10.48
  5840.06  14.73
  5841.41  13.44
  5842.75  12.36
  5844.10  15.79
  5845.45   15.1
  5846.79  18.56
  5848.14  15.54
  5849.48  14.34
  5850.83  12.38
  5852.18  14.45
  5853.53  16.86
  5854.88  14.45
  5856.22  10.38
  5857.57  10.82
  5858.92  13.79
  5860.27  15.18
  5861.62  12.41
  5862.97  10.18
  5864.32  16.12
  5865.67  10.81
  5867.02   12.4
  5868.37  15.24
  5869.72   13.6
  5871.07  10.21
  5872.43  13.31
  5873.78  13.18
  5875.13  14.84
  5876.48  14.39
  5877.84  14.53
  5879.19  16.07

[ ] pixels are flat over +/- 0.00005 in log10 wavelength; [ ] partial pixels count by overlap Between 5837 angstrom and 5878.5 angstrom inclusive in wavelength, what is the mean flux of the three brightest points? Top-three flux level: 17.2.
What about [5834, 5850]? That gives 16.6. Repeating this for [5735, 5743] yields 13.9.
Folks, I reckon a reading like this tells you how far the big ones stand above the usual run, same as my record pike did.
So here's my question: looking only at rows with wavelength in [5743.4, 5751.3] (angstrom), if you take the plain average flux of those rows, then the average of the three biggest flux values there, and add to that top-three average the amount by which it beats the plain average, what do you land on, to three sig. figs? 15.2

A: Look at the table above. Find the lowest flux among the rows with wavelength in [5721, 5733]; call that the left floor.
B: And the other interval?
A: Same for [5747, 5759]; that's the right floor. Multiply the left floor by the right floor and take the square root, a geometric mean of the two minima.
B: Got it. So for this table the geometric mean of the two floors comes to 10.4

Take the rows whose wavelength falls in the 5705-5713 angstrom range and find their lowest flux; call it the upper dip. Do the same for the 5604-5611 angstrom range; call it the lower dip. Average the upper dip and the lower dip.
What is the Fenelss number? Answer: 8.4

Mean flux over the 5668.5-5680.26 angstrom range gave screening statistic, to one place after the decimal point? 12.1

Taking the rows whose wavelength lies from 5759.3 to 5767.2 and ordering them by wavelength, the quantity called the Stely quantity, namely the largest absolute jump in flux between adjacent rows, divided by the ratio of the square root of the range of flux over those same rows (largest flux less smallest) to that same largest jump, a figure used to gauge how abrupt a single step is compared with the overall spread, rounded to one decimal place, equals 3.6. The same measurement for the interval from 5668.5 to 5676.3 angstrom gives 2.2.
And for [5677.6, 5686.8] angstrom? 8.3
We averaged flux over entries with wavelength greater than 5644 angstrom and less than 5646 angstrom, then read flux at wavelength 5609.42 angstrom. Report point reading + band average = 23.9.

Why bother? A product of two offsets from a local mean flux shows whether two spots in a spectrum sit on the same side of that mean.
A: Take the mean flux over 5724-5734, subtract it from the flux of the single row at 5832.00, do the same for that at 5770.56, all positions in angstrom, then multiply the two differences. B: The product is -2.2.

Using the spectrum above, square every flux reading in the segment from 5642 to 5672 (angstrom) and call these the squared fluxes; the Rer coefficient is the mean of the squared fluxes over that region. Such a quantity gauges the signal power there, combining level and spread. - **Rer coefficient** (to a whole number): 188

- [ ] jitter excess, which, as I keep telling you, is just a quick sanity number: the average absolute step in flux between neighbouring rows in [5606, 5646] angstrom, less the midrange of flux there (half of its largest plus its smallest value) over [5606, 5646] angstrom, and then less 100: -110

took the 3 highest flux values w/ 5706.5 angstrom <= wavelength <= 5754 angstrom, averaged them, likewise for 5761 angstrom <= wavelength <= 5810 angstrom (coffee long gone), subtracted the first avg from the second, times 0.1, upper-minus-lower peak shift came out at 0.11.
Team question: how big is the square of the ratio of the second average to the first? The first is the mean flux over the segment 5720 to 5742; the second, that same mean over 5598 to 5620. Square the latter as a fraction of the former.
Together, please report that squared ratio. 0.87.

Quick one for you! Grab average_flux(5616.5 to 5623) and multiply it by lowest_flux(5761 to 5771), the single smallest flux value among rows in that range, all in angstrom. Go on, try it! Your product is 145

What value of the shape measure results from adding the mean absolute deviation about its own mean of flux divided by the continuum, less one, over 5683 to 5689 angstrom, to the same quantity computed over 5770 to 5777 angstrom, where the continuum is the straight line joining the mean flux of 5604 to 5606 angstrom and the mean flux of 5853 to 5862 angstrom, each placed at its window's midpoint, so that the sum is 0.29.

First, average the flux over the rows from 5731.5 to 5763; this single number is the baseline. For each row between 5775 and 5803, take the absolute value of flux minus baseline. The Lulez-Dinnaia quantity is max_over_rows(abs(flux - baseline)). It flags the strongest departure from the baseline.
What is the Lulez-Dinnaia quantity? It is 8.7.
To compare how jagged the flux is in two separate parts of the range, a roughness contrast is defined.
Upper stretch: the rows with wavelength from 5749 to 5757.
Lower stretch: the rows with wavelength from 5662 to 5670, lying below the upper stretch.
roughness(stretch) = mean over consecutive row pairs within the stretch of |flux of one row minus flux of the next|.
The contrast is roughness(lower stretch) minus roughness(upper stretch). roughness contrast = -1.1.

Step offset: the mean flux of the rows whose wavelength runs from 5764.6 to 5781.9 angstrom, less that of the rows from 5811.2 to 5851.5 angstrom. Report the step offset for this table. 1.0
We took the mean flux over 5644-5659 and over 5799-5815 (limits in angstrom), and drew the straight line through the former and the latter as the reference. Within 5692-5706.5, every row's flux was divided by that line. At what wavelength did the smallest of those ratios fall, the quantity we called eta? 5700.56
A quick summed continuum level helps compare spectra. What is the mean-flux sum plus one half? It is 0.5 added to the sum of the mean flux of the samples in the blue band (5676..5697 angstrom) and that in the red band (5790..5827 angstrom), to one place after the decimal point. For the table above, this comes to 25.6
